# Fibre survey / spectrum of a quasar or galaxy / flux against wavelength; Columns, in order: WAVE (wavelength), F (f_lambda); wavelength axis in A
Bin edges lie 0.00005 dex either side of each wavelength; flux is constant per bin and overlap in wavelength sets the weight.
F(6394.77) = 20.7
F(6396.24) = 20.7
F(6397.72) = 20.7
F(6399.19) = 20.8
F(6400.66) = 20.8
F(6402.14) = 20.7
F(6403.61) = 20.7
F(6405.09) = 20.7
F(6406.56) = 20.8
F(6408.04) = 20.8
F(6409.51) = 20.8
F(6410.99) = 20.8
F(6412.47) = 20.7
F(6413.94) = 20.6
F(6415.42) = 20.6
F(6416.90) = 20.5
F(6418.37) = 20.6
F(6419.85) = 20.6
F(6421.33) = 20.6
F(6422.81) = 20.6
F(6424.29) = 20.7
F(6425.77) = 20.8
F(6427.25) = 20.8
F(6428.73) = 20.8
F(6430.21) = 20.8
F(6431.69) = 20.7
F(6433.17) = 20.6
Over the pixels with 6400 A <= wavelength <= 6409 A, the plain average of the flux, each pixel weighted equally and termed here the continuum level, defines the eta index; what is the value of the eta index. 20.75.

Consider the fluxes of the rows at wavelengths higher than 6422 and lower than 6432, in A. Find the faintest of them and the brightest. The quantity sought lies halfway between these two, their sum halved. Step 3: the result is 20.7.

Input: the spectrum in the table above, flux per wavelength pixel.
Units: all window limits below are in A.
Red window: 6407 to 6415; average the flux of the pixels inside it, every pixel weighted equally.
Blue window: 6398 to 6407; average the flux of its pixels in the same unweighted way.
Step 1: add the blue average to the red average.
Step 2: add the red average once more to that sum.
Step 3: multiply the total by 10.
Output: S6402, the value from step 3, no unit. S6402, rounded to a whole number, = 622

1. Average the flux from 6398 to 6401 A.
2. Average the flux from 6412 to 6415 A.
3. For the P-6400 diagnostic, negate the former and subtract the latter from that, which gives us -41.5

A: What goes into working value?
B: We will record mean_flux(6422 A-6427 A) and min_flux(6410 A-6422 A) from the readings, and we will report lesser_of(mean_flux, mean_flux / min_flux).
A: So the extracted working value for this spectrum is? 1.01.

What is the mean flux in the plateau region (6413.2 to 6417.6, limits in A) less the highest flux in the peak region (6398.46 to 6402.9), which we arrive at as -0.23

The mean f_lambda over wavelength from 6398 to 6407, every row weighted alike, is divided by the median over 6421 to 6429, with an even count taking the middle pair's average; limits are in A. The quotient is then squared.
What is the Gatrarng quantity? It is 1.00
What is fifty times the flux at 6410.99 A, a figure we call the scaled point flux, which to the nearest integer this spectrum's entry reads 1040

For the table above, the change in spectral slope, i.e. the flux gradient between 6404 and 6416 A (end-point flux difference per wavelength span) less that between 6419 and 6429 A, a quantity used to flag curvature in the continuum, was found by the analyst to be -0.03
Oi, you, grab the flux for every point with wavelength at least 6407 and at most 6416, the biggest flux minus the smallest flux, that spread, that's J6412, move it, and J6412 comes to 0.20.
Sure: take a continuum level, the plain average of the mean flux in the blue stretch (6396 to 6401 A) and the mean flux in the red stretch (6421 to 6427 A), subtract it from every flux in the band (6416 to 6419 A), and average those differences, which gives -0.16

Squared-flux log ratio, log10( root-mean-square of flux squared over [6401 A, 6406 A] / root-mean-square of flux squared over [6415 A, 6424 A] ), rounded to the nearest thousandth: 0.005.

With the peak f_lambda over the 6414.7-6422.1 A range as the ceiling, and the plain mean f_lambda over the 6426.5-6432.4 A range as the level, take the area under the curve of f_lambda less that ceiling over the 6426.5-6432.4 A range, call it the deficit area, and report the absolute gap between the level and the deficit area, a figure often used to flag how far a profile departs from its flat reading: 19.7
